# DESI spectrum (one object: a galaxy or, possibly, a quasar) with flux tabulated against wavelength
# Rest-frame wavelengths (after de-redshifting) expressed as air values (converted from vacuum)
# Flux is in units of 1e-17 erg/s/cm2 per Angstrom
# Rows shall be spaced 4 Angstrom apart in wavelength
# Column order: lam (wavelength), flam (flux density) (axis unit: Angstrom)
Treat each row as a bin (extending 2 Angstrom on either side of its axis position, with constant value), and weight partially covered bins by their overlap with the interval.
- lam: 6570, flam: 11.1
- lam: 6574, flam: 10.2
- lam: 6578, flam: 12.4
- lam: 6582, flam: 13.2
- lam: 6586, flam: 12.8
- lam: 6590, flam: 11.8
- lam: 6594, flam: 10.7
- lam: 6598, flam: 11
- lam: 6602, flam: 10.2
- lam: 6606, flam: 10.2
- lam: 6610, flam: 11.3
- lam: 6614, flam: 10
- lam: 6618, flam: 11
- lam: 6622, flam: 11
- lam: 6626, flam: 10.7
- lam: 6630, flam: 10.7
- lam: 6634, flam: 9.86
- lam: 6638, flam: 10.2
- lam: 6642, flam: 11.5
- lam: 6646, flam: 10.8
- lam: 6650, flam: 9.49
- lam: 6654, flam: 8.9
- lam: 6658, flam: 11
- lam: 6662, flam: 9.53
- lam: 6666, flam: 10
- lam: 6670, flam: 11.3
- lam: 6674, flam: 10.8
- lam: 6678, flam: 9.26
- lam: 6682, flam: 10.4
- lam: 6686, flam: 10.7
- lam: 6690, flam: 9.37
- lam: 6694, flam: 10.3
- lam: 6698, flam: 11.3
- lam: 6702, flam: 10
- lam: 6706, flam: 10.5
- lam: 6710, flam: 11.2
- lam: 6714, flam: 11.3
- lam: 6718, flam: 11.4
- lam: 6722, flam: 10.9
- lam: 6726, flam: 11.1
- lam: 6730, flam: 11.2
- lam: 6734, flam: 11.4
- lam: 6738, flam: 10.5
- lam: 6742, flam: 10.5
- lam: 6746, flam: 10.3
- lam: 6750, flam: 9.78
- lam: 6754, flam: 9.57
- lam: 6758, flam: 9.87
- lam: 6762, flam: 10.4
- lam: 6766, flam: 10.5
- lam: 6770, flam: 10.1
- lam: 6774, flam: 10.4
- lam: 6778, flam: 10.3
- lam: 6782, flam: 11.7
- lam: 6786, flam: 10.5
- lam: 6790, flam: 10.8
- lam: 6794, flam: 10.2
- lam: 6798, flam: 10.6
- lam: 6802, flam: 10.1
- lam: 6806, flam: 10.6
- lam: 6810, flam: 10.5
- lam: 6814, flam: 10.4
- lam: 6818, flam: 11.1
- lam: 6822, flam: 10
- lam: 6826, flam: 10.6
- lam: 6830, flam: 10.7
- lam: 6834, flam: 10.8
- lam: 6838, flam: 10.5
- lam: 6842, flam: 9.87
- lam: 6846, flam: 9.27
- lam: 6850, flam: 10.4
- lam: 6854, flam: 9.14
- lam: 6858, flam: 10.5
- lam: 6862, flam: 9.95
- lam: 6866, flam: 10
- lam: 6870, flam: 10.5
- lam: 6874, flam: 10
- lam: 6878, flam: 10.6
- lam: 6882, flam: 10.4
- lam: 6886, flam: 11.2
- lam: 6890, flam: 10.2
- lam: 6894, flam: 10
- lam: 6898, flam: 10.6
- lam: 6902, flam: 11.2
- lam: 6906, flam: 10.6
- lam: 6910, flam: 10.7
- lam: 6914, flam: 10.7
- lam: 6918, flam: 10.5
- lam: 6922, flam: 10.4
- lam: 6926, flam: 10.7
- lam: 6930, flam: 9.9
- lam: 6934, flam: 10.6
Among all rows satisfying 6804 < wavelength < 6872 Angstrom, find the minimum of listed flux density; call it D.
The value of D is 9.14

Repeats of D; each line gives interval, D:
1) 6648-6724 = 8.9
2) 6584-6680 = 8.9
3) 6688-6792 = 9.37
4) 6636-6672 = 8.9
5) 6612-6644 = 9.86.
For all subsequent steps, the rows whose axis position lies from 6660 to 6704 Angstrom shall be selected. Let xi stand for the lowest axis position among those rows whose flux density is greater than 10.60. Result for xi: 6670 Angstrom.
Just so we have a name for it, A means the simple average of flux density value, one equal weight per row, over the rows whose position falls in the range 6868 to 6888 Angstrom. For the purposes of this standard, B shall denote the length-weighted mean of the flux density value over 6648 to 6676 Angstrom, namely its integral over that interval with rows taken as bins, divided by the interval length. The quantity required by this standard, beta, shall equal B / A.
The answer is 0.96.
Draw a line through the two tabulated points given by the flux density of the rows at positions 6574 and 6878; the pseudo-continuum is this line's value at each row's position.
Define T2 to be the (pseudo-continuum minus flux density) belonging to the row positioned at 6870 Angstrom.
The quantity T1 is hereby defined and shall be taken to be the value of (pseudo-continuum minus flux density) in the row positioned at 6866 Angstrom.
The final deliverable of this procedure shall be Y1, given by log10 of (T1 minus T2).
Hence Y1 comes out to -0.3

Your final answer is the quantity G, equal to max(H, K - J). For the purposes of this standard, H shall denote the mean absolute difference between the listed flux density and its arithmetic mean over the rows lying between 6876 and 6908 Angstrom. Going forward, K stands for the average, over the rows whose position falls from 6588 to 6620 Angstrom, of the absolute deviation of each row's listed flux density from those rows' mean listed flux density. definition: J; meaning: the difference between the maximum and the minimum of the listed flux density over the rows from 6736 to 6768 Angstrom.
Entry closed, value 0.30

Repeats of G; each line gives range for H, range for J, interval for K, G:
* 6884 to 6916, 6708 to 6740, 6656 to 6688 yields 0.30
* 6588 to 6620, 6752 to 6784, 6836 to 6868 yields 0.50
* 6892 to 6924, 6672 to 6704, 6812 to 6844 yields 0.22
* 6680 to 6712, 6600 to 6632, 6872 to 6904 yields 0.45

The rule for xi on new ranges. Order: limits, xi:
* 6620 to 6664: 6622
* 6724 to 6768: 6726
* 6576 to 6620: 6578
